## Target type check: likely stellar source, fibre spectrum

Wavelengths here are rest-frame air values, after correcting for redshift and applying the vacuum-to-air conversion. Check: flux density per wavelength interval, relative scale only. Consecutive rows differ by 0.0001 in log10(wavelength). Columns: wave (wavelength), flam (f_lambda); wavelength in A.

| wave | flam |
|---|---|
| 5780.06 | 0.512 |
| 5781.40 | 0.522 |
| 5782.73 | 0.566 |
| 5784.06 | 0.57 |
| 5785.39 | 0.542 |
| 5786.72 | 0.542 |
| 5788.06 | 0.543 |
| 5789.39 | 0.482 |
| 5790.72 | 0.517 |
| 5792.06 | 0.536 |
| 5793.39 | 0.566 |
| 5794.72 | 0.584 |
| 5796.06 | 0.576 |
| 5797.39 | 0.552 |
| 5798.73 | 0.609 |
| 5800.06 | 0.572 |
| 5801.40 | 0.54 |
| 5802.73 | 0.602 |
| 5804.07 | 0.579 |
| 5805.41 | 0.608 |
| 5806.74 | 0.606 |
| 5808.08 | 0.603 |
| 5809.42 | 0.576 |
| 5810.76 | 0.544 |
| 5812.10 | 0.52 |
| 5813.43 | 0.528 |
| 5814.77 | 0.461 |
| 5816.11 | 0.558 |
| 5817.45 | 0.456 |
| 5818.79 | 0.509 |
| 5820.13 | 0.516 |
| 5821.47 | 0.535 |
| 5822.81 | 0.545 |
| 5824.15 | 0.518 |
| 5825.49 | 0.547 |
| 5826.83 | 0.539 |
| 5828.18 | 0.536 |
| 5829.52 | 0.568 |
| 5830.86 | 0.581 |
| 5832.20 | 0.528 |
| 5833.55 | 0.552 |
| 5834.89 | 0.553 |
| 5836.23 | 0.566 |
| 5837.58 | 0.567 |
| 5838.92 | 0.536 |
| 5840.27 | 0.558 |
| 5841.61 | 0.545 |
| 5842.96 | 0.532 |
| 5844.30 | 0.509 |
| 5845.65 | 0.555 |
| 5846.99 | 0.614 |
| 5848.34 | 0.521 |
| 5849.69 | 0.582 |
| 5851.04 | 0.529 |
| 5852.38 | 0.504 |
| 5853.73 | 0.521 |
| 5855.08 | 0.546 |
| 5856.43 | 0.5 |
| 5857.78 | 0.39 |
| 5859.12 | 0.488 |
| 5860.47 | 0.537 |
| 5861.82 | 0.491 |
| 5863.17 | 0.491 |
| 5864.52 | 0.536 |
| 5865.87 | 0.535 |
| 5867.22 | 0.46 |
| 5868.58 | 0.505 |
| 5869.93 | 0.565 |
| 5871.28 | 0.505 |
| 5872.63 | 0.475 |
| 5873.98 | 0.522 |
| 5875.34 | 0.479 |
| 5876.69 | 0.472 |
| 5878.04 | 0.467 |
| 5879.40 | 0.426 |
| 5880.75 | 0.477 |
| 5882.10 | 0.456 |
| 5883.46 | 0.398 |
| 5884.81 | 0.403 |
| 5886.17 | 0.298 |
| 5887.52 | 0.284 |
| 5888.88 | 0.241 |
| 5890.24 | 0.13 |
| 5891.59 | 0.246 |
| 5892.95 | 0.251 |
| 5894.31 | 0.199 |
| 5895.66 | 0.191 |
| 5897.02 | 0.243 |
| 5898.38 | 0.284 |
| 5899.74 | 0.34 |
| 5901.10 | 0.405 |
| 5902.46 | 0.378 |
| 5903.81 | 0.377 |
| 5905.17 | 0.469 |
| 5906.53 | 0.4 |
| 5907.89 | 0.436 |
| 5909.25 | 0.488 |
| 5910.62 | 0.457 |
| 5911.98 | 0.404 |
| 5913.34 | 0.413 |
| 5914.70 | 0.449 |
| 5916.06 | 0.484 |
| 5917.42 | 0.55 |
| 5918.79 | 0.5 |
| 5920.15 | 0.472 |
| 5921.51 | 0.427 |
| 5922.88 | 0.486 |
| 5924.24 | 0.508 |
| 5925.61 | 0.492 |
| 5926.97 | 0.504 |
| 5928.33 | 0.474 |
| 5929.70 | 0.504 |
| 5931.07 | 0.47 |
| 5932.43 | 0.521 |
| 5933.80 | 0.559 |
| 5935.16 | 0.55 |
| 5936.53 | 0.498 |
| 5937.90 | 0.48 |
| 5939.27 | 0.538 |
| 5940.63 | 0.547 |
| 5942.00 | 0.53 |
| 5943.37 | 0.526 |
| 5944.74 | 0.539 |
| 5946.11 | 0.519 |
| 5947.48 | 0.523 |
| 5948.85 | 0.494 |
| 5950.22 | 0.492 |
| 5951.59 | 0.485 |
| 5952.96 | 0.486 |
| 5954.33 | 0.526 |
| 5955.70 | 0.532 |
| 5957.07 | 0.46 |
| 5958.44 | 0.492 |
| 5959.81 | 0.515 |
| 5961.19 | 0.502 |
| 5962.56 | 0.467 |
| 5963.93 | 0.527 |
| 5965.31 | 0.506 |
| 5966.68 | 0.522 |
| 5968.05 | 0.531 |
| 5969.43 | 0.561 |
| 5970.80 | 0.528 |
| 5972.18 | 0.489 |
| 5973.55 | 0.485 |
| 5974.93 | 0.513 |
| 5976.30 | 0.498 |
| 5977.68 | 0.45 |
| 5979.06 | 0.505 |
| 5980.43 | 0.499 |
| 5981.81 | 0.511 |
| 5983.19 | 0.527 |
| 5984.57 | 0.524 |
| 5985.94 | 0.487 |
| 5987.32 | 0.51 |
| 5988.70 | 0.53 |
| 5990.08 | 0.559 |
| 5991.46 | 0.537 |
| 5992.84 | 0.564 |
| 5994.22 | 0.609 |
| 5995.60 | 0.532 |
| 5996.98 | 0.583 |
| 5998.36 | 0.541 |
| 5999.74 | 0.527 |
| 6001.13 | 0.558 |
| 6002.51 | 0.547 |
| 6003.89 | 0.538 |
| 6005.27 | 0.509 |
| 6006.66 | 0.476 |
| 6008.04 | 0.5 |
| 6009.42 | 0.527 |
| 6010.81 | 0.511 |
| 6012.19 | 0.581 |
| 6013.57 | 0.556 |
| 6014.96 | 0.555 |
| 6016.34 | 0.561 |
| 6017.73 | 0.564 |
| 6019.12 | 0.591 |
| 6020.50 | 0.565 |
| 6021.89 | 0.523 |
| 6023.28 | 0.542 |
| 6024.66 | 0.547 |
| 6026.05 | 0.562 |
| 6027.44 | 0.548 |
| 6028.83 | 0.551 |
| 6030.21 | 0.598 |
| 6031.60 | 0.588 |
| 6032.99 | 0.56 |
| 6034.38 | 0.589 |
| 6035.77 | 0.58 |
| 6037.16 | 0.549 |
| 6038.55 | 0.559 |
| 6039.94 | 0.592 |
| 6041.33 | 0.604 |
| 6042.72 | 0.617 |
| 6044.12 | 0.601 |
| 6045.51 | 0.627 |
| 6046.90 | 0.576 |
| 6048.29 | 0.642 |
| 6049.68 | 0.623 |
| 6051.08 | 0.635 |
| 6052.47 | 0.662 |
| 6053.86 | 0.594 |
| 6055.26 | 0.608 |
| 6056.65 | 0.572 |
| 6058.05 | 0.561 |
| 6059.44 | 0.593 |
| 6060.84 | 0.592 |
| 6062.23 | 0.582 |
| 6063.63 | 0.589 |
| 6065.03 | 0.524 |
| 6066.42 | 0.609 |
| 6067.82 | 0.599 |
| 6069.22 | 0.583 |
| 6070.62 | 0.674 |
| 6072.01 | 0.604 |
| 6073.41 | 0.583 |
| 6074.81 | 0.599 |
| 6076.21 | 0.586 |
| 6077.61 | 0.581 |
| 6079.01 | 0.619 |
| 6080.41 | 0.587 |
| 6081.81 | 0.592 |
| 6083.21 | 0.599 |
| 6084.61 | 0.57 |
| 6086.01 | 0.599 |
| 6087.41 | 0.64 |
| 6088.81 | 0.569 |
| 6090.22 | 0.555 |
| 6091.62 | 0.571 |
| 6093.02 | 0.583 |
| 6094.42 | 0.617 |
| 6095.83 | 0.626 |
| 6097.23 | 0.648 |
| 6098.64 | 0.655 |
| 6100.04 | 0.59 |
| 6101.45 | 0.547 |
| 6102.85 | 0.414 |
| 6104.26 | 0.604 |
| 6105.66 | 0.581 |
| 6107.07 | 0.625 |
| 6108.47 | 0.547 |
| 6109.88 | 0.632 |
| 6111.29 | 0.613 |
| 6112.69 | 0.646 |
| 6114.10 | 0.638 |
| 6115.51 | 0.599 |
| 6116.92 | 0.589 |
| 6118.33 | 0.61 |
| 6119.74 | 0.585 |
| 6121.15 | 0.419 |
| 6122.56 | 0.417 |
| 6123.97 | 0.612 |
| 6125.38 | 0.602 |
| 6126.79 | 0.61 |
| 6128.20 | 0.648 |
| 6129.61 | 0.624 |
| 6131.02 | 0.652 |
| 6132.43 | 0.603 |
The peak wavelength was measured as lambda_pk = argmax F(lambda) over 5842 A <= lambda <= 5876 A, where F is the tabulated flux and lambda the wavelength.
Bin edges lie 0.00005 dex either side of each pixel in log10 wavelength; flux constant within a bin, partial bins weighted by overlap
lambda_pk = 5846.99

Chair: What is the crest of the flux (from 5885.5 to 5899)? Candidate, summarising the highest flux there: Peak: 0.298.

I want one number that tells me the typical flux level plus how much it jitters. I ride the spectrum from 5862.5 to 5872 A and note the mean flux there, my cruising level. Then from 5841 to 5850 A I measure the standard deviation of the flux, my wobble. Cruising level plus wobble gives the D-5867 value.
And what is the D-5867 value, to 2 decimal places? 0.55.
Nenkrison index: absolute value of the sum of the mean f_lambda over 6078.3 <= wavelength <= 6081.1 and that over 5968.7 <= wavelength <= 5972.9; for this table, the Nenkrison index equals 1.13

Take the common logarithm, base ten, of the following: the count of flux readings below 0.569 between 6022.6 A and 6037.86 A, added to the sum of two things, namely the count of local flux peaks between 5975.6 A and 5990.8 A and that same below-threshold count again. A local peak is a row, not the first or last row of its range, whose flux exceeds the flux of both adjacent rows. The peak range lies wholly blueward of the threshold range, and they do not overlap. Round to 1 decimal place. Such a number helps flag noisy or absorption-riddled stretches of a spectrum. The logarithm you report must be 1.2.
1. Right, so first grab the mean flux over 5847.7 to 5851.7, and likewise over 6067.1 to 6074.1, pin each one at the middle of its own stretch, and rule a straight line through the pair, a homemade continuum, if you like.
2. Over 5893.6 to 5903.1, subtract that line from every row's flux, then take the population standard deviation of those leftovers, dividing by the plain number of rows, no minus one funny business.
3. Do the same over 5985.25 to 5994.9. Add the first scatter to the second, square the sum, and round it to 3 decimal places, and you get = 0.013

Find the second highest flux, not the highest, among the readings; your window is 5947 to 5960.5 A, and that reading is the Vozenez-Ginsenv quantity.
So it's 0.526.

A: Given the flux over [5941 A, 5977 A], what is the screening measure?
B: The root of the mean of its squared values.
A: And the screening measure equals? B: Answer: 0.510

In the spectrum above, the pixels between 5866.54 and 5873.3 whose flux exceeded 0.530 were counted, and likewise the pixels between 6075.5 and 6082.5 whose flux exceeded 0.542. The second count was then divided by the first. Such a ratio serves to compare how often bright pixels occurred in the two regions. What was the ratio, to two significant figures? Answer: 5.0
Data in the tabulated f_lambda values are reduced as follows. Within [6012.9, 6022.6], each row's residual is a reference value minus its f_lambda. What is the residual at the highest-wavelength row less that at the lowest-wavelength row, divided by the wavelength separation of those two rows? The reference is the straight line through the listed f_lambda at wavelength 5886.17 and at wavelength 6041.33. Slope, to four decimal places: 0.0059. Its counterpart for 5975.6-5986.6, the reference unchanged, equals 0.0031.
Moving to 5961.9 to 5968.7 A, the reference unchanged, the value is -0.0097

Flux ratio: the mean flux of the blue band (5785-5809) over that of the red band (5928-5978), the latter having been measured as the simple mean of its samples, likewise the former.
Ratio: 1.11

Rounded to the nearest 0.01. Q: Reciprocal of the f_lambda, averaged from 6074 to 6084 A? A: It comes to 1.68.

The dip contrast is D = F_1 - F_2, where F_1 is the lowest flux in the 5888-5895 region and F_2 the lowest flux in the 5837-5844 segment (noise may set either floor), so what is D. -0.40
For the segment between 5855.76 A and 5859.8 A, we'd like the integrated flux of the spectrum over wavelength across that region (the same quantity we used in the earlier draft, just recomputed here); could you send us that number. 1.86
